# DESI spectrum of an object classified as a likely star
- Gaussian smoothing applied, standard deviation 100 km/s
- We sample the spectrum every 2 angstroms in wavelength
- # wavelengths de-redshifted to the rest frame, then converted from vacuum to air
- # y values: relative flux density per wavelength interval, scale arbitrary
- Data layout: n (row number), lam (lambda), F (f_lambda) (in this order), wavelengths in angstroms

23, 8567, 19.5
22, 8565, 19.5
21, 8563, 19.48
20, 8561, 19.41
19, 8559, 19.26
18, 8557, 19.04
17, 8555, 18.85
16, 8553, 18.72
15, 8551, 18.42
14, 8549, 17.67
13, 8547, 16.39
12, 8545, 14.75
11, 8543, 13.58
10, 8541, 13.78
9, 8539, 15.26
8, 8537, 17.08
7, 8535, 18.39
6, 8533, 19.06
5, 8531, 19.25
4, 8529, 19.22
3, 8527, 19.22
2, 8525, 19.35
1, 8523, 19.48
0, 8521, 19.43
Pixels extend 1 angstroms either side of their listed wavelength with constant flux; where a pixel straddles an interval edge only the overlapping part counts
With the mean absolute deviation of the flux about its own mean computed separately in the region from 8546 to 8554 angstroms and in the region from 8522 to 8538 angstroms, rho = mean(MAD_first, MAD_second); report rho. 0.67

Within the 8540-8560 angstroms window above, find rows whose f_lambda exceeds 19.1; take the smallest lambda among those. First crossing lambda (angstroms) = 8559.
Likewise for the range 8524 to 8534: 8525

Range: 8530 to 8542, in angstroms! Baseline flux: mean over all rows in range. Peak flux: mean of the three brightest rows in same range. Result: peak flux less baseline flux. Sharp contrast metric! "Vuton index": 1.8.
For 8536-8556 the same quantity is 2.2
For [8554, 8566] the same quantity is 0.2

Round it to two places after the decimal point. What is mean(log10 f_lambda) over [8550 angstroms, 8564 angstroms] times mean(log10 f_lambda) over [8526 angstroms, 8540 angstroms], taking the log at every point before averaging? 1.61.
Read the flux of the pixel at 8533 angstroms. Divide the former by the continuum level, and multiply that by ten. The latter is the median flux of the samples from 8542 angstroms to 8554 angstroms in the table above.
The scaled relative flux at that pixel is 11.2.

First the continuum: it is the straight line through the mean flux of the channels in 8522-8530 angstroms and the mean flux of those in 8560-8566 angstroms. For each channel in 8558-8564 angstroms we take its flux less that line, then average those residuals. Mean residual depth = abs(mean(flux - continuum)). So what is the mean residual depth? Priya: 0.1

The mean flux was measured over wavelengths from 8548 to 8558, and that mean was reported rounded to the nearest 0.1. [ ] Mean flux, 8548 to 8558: 18.5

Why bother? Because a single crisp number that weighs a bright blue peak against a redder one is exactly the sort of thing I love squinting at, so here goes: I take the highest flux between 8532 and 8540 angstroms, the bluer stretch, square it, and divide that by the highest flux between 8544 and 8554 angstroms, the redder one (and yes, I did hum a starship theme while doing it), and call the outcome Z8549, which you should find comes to 19.4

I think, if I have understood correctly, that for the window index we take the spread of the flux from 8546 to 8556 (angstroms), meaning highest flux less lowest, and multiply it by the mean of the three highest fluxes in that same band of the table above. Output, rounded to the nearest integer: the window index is 46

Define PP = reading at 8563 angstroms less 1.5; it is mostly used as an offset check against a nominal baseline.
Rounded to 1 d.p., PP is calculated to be 18.0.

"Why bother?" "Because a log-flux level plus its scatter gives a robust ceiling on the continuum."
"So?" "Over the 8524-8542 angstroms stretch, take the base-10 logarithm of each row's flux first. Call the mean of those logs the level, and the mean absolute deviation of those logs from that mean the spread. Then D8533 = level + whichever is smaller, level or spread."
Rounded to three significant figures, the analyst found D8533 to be 1.29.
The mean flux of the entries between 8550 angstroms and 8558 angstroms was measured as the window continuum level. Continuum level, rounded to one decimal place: 18.8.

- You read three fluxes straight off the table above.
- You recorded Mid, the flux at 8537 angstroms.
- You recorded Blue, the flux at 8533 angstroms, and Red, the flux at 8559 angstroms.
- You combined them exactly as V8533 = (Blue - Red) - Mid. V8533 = -17.3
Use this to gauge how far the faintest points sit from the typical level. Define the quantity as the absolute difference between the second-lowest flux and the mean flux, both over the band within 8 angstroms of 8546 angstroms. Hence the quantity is 2.3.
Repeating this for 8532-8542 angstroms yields 1.5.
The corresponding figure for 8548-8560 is 0.2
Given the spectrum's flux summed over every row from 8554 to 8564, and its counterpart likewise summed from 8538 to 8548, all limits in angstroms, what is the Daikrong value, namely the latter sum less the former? -22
